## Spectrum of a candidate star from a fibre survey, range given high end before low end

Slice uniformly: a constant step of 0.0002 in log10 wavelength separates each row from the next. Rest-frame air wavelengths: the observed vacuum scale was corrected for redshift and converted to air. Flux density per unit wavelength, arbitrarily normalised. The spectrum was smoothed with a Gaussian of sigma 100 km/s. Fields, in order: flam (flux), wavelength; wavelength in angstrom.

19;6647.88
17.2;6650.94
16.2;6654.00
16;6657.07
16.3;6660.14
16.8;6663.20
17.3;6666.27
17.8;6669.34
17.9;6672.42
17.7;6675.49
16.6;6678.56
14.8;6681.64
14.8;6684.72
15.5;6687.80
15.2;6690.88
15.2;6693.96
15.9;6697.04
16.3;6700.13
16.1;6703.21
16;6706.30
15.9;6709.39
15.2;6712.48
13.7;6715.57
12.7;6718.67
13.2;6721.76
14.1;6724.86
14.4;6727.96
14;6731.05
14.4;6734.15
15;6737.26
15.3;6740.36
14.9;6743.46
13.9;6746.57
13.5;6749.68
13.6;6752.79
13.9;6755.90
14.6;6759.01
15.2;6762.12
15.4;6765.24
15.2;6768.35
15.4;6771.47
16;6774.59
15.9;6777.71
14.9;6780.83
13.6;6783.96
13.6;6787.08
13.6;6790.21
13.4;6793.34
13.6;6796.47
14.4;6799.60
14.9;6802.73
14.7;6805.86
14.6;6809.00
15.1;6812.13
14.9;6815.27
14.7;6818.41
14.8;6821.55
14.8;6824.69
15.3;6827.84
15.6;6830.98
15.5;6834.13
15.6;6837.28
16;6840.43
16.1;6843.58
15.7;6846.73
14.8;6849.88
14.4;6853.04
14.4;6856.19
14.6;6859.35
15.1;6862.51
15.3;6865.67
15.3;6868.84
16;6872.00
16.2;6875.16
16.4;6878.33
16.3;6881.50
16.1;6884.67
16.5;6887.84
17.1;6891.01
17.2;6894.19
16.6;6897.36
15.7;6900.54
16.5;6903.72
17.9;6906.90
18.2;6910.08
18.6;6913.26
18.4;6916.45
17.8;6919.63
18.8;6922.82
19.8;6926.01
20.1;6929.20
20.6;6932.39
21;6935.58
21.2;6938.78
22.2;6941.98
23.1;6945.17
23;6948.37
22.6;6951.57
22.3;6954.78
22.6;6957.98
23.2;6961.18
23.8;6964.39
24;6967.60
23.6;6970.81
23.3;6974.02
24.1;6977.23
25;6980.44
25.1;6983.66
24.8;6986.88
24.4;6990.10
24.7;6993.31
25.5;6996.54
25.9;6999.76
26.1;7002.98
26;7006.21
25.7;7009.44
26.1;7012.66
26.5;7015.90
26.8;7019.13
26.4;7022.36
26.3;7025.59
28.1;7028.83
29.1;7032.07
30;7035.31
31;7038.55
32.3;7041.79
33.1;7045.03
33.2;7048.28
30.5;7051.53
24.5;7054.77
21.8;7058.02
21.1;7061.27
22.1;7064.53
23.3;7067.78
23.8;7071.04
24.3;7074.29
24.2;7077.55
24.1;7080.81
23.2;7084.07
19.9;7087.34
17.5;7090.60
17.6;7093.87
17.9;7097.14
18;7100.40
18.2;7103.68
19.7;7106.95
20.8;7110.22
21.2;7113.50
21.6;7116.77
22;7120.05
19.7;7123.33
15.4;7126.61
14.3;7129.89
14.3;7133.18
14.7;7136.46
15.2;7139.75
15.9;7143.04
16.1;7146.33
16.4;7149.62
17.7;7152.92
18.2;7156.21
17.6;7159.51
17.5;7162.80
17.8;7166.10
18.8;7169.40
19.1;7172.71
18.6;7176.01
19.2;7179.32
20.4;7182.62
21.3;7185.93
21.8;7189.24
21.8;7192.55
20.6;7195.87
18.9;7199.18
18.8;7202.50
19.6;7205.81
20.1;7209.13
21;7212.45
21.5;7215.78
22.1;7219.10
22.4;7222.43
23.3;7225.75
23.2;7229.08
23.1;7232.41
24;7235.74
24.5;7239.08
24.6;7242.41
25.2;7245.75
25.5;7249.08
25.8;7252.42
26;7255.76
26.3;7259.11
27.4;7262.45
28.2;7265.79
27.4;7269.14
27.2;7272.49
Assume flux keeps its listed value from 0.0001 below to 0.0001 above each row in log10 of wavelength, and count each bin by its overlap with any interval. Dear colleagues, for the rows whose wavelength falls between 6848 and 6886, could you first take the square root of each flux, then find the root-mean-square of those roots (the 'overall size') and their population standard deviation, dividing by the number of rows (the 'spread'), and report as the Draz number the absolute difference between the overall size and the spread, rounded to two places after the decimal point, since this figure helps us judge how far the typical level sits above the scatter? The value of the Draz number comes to 3.83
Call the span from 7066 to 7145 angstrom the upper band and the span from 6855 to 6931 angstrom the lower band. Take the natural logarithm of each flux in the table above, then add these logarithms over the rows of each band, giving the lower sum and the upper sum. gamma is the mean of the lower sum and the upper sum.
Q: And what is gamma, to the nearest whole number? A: 69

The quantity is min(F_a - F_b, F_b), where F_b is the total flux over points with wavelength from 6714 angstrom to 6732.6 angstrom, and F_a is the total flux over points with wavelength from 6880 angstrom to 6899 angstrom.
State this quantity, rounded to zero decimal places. 18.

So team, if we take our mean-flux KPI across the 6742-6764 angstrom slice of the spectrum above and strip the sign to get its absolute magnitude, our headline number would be 14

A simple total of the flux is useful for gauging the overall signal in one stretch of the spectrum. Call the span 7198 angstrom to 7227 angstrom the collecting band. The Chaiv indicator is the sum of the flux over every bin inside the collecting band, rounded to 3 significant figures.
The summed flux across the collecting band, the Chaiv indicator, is 188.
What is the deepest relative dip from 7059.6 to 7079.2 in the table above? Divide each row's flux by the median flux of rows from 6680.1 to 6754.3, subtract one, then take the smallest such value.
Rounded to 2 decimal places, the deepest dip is 0.42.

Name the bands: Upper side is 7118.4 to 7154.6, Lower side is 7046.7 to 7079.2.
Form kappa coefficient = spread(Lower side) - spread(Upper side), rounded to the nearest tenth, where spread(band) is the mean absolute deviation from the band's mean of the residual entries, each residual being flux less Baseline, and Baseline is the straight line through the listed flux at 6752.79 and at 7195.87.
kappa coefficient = 1.0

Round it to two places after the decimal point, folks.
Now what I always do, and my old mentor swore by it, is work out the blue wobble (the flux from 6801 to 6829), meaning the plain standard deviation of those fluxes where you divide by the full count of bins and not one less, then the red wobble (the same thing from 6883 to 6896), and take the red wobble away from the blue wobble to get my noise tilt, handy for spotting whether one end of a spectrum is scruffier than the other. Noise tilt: -0.24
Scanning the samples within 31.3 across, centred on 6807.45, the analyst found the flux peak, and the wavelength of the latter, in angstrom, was 6812.13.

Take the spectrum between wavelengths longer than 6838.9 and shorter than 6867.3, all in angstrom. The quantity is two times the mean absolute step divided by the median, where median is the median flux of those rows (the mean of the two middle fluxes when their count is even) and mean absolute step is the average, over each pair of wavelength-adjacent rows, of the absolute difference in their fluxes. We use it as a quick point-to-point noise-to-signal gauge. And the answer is 0.045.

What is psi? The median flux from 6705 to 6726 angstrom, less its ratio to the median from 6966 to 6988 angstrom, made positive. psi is 14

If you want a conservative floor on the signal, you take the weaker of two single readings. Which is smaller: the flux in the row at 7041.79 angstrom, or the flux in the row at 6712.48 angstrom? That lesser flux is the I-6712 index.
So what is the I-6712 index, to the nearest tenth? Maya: 15.2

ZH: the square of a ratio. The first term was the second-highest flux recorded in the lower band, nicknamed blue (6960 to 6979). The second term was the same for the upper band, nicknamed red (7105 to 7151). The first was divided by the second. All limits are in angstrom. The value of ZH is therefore 1.2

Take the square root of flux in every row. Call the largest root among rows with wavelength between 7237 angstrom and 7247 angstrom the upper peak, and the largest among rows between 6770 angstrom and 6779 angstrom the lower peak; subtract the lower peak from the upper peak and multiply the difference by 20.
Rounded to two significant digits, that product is 20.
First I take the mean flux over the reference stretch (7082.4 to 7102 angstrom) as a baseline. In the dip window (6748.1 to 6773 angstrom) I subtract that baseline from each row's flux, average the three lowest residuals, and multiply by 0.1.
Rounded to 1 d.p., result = -0.5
